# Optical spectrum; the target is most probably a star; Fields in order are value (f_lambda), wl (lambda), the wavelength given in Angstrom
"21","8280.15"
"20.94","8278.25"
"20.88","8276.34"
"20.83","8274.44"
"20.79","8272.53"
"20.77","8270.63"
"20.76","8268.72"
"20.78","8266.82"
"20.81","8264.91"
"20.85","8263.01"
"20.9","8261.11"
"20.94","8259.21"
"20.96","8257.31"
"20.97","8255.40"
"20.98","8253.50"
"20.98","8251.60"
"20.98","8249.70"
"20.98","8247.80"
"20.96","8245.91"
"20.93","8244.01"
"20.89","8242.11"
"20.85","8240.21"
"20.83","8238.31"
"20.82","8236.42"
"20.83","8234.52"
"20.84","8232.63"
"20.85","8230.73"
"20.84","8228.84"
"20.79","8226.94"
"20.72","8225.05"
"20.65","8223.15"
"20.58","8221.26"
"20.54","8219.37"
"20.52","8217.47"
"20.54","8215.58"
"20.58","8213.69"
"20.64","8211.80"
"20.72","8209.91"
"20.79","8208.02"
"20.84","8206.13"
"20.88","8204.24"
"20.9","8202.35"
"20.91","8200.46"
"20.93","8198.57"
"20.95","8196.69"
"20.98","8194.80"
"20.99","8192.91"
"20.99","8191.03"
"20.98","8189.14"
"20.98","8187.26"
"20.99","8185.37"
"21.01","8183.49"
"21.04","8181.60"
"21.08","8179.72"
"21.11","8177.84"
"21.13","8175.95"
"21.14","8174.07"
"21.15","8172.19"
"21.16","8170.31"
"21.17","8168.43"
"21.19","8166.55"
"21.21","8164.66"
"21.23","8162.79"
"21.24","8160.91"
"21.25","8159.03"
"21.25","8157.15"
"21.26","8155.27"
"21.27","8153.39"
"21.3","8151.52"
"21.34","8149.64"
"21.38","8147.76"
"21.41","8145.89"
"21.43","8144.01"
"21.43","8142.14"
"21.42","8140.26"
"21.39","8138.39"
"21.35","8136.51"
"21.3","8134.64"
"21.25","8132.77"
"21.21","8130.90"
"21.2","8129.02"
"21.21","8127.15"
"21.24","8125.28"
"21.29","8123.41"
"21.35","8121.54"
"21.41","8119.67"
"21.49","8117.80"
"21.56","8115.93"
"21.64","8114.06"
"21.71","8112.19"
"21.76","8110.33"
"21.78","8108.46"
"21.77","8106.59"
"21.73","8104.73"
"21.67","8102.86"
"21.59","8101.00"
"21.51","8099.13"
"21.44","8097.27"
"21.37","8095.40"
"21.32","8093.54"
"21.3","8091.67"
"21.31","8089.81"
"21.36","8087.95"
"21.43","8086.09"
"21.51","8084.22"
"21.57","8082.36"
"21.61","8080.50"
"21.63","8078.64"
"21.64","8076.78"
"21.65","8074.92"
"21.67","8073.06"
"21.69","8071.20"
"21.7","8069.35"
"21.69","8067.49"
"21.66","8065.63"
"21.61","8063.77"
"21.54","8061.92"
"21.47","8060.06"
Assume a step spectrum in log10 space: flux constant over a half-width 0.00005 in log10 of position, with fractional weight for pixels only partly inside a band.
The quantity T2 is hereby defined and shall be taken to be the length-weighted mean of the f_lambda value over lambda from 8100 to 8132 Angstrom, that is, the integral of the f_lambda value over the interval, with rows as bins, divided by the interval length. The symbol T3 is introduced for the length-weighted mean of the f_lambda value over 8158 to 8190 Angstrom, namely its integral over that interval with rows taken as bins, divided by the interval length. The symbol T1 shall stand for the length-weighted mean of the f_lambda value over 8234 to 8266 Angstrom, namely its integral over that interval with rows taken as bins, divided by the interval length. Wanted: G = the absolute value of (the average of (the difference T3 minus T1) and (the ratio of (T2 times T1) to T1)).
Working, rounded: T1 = 20.9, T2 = 21.5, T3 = 21.1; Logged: 10.9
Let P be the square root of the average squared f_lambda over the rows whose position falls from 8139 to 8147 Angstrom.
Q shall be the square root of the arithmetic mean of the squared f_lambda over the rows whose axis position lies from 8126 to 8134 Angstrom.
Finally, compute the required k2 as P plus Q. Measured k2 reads 42.6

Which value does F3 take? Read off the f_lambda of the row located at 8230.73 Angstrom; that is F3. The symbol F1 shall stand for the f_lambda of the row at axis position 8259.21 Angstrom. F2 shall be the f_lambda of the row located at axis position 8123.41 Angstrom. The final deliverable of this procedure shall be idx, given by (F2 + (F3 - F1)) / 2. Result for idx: 10.6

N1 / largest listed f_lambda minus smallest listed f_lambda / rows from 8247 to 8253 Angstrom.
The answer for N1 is 0.000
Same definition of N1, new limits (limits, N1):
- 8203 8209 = 0.090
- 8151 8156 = 0.040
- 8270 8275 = 0.060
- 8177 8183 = 0.070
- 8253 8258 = 0.020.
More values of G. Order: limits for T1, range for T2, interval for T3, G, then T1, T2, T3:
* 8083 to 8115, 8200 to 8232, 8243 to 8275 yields 10.0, 21.5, 20.7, 20.9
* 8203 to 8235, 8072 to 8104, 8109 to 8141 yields 11.1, 20.7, 21.5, 21.4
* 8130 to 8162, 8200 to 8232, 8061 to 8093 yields 10.5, 21.3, 20.7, 21.6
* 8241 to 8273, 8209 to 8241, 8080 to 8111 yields 10.7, 20.9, 20.7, 21.5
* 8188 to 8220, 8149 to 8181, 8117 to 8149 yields 10.9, 20.8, 21.2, 21.3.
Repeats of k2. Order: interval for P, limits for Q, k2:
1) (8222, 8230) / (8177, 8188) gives 41.8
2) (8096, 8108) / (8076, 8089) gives 43.2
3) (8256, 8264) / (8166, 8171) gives 42.1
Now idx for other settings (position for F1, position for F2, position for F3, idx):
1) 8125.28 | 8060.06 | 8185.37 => 10.6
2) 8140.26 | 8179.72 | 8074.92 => 10.7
